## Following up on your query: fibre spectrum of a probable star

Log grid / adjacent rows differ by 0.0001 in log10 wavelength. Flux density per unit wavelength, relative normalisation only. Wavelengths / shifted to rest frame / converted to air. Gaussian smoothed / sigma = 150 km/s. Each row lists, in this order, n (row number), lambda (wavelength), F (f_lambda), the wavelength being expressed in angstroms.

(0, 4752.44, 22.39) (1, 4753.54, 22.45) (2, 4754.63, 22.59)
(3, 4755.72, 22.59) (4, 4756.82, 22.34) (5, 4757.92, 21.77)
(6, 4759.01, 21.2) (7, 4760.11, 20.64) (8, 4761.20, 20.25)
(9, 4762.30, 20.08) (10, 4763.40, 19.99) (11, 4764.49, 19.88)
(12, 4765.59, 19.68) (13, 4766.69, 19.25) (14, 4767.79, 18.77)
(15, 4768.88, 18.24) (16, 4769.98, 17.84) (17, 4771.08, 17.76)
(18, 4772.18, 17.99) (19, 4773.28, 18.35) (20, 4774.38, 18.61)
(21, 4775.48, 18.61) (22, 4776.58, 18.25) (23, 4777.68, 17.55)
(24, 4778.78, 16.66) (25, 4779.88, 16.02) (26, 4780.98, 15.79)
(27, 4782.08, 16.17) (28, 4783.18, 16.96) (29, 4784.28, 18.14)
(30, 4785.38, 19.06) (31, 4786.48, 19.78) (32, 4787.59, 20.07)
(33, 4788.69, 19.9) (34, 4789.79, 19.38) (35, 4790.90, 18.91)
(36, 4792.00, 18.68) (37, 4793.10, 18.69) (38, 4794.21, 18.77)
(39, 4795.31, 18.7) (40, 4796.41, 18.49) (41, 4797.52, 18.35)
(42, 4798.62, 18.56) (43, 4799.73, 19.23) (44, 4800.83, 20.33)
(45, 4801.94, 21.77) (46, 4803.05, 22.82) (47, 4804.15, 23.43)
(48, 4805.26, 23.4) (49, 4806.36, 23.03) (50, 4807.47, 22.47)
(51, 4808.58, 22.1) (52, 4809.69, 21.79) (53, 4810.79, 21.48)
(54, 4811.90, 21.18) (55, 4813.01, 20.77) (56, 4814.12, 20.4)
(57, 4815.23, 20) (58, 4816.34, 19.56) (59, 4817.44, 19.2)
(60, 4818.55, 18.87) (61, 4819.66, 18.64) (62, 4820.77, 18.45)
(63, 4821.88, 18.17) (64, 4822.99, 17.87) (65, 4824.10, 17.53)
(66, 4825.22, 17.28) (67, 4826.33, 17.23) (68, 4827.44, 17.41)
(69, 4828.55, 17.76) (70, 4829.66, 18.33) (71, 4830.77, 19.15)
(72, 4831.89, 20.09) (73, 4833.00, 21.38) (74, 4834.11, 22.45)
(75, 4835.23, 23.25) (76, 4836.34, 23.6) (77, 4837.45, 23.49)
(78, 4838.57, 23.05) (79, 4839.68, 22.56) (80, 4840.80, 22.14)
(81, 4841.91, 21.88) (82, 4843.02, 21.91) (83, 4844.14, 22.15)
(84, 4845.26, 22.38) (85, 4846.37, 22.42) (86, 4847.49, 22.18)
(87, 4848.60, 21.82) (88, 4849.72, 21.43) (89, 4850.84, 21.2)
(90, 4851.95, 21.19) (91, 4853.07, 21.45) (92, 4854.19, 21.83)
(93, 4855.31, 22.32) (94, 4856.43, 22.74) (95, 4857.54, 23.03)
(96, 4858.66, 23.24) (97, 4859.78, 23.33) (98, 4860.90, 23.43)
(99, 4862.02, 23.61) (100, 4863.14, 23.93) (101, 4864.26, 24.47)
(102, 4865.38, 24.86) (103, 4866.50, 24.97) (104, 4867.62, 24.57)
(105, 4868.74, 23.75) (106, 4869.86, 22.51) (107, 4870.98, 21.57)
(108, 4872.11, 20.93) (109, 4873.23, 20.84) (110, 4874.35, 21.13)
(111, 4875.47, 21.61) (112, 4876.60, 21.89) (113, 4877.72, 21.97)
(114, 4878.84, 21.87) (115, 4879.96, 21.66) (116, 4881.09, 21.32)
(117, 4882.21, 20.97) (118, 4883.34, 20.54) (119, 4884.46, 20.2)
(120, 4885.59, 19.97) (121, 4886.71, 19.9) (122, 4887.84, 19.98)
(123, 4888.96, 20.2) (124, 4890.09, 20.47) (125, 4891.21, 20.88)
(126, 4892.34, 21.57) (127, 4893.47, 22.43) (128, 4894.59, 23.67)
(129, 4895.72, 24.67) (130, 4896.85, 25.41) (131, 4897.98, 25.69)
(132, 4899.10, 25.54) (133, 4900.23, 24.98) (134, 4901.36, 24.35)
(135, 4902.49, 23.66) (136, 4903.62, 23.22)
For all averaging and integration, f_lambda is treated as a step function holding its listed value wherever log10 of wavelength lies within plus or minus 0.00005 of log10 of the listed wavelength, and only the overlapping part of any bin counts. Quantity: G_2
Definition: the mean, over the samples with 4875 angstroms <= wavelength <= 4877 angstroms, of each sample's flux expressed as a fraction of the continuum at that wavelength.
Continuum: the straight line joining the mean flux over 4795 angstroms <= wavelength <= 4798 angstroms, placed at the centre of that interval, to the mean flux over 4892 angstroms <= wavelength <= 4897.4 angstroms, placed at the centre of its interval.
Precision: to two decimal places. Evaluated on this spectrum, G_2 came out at 0.96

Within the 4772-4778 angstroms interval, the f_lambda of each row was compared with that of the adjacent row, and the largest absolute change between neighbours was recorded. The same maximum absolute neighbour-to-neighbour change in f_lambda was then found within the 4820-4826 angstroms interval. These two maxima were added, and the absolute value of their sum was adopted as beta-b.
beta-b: 1.0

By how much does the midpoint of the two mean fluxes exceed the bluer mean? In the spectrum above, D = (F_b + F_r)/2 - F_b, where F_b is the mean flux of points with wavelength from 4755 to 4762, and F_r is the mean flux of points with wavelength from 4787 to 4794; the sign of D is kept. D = -1.1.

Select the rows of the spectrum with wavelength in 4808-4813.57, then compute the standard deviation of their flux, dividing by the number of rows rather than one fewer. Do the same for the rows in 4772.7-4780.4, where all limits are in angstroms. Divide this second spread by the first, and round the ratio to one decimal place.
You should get 2.0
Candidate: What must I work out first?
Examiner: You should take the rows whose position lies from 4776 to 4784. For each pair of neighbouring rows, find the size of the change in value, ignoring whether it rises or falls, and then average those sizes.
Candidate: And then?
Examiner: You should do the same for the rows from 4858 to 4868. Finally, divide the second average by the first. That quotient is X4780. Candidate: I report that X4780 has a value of 0.4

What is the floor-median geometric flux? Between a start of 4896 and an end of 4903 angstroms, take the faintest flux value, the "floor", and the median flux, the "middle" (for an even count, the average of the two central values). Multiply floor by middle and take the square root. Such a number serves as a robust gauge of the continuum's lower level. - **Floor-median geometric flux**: 24.4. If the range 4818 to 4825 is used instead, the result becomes 17.9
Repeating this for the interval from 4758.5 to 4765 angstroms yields 20.0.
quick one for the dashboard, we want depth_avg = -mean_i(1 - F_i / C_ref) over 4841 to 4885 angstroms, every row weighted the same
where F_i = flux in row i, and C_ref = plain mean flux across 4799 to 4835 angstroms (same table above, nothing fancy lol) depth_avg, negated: 0.11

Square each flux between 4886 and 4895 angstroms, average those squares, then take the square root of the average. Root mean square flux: 21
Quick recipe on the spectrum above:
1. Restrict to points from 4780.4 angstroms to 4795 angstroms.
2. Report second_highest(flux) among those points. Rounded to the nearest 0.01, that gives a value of 19.90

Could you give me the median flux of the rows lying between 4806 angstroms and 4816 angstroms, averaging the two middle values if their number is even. 21.5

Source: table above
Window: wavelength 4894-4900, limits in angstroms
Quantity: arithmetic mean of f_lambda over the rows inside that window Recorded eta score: 25.0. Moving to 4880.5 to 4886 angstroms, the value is 20.6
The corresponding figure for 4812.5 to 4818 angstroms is 20.0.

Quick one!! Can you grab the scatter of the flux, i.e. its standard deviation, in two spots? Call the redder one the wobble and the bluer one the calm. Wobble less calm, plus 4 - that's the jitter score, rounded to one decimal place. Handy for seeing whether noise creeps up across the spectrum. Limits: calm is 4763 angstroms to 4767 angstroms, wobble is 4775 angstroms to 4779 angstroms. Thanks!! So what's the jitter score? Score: 4.5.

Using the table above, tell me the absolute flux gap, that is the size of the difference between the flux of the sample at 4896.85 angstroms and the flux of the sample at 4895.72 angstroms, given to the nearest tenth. 0.7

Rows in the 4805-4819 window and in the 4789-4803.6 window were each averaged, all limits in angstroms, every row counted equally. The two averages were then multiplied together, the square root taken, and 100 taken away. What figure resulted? -79.8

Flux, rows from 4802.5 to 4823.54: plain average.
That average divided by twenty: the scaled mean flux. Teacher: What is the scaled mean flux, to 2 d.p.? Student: 1.04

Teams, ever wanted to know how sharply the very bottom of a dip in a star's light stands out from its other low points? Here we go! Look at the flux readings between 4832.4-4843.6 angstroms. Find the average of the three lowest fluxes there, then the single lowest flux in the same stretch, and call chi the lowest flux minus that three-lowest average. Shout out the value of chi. -0.34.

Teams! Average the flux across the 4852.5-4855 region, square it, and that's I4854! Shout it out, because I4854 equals 468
